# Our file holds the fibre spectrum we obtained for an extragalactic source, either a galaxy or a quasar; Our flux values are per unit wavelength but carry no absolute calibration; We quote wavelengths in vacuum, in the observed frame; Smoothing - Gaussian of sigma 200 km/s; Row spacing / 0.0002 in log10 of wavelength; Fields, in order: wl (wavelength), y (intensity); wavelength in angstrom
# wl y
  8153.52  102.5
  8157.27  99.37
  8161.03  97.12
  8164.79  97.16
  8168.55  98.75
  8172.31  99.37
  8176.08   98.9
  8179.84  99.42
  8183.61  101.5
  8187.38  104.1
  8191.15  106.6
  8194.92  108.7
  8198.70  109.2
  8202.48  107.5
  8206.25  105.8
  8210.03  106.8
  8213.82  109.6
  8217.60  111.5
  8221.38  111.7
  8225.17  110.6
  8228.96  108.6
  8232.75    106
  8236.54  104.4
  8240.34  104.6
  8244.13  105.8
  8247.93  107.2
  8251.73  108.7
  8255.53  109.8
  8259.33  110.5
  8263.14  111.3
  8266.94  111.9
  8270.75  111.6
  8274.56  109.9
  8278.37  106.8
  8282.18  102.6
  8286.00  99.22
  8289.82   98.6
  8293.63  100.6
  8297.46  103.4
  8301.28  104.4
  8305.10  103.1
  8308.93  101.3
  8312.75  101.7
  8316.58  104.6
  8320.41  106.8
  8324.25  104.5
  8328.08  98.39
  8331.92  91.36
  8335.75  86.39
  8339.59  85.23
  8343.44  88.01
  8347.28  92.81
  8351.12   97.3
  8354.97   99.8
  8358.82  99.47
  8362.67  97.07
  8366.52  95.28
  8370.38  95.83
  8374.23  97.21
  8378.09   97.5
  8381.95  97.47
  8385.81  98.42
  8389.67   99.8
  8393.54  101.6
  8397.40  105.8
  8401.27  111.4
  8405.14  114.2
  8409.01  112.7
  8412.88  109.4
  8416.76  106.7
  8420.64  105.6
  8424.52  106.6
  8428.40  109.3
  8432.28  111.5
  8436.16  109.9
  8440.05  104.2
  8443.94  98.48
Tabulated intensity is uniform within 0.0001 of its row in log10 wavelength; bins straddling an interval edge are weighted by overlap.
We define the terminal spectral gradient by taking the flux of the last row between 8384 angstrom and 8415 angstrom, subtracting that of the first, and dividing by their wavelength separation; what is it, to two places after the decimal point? 0.41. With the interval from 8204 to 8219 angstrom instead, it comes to 0.50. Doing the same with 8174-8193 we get 0.51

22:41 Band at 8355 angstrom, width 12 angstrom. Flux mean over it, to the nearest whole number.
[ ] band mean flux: 99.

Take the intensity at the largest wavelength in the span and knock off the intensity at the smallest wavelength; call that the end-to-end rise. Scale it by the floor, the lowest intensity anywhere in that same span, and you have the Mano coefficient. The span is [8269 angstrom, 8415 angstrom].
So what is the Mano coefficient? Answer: -0.026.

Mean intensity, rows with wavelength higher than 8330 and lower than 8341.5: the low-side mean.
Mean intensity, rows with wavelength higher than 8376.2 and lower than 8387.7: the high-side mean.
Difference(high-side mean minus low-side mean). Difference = 10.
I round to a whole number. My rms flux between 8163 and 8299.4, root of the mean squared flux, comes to 106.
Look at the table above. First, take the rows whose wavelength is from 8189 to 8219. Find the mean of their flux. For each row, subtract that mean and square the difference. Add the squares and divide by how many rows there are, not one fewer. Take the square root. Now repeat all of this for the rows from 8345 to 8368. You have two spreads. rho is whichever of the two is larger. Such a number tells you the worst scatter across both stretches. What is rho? 2.4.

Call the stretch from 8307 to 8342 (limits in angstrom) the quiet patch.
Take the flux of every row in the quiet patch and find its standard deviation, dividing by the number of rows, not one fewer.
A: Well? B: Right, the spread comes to 7.7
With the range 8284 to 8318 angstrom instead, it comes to 2.0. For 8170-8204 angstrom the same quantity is 4.0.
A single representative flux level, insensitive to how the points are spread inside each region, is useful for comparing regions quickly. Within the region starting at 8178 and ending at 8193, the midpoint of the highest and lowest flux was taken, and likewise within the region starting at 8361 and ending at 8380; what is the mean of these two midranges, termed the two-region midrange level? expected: 100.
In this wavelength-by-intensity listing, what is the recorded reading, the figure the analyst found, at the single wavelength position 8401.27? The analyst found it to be 111.4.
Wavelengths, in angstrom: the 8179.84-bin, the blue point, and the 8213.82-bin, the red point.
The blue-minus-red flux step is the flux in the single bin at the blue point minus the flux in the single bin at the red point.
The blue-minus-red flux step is -10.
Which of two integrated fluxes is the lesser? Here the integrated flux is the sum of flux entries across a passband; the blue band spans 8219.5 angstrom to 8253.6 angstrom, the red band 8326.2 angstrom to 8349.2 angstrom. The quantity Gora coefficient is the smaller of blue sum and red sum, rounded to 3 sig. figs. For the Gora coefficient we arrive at 542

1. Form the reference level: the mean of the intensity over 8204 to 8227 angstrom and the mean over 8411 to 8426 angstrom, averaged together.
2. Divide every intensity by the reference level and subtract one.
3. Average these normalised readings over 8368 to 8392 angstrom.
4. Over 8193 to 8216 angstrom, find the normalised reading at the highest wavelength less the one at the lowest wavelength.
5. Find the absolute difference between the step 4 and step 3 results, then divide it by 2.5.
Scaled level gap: 0.042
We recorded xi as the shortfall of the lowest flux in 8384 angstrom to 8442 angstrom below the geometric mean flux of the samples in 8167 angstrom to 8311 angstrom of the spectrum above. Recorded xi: 7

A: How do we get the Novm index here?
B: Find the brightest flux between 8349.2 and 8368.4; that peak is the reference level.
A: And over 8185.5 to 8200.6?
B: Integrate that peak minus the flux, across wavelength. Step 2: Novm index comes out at -111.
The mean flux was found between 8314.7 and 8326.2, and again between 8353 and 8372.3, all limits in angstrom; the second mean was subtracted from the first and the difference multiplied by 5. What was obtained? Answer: 39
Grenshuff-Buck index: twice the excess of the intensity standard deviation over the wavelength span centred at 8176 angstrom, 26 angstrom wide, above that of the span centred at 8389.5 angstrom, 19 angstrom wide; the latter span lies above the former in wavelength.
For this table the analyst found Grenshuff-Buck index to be -2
